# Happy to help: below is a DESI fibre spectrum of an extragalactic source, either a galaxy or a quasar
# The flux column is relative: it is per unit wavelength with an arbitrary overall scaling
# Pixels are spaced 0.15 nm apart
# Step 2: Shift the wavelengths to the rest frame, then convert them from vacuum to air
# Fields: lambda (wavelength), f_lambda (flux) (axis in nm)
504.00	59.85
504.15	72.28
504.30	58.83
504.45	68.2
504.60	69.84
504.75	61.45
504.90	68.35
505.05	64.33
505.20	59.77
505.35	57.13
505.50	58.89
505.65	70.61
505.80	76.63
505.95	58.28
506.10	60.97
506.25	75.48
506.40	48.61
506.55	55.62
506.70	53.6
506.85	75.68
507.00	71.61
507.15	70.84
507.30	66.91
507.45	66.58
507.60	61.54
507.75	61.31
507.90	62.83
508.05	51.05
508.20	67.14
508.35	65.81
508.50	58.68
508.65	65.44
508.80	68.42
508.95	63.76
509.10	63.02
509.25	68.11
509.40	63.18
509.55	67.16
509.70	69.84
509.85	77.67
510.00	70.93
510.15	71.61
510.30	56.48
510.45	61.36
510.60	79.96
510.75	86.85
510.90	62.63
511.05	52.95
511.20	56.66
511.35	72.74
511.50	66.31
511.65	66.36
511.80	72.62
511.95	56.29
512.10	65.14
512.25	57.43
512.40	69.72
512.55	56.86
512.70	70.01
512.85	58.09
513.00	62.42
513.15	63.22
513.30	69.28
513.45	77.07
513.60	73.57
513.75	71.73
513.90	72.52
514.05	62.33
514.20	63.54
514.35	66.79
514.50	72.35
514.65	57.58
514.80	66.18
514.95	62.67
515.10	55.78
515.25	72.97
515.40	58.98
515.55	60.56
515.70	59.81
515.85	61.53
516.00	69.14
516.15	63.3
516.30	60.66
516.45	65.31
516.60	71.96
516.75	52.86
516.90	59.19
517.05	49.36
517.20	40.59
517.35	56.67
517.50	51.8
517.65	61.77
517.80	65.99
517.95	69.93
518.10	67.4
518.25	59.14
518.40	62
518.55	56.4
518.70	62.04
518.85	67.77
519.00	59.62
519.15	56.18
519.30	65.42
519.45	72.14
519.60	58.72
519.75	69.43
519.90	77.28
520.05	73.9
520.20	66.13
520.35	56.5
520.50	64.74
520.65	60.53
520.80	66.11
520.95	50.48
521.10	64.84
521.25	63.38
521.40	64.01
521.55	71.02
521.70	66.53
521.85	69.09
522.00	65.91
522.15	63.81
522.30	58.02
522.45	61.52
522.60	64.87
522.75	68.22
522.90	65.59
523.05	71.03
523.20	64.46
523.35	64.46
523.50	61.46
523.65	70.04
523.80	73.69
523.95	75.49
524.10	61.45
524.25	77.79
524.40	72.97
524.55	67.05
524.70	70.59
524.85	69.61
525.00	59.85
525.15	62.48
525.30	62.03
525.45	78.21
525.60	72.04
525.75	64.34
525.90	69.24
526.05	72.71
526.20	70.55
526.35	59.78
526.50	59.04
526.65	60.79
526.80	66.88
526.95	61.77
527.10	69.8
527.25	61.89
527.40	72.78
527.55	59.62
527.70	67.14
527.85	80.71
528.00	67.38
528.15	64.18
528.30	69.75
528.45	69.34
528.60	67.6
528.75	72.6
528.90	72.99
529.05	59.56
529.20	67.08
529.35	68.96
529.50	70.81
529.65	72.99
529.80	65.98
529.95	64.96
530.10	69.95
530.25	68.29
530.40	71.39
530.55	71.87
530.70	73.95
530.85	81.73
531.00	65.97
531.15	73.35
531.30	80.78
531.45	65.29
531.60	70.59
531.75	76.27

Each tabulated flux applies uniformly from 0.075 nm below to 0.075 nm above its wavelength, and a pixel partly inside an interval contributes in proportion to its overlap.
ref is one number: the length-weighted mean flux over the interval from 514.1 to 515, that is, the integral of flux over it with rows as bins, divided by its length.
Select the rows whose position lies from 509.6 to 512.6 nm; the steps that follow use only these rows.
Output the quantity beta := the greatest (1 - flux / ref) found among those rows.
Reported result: 0.18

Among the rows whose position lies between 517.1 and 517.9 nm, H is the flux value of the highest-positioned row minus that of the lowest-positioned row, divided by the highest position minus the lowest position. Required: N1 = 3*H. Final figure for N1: 127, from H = 42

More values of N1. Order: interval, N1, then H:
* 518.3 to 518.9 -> 38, 13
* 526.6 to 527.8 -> 18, 6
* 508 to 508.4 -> 148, 49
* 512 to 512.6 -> -55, -18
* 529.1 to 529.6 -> 37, 12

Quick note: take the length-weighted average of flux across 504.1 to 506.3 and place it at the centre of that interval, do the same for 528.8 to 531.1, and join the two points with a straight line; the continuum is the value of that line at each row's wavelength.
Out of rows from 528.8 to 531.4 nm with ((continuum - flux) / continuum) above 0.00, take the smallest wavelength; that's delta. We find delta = 529.05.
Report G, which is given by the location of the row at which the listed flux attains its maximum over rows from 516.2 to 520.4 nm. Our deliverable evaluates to 519.90 nm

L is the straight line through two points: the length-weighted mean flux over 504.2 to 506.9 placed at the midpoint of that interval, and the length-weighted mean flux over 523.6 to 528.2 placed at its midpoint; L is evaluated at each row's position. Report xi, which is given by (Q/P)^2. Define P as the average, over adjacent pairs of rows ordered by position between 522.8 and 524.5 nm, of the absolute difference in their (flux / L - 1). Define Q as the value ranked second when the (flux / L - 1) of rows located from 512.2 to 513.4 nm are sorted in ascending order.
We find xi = 1.4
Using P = 0.095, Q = -0.11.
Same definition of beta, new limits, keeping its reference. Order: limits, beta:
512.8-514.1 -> 0.10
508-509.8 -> 0.21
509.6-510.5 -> 0.13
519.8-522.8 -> 0.22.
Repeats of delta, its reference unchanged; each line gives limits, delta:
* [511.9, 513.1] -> 511.95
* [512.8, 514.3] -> 512.85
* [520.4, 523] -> 520.50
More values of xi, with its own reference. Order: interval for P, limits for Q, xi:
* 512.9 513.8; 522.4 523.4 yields 0.5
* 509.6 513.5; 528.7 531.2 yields 0.1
